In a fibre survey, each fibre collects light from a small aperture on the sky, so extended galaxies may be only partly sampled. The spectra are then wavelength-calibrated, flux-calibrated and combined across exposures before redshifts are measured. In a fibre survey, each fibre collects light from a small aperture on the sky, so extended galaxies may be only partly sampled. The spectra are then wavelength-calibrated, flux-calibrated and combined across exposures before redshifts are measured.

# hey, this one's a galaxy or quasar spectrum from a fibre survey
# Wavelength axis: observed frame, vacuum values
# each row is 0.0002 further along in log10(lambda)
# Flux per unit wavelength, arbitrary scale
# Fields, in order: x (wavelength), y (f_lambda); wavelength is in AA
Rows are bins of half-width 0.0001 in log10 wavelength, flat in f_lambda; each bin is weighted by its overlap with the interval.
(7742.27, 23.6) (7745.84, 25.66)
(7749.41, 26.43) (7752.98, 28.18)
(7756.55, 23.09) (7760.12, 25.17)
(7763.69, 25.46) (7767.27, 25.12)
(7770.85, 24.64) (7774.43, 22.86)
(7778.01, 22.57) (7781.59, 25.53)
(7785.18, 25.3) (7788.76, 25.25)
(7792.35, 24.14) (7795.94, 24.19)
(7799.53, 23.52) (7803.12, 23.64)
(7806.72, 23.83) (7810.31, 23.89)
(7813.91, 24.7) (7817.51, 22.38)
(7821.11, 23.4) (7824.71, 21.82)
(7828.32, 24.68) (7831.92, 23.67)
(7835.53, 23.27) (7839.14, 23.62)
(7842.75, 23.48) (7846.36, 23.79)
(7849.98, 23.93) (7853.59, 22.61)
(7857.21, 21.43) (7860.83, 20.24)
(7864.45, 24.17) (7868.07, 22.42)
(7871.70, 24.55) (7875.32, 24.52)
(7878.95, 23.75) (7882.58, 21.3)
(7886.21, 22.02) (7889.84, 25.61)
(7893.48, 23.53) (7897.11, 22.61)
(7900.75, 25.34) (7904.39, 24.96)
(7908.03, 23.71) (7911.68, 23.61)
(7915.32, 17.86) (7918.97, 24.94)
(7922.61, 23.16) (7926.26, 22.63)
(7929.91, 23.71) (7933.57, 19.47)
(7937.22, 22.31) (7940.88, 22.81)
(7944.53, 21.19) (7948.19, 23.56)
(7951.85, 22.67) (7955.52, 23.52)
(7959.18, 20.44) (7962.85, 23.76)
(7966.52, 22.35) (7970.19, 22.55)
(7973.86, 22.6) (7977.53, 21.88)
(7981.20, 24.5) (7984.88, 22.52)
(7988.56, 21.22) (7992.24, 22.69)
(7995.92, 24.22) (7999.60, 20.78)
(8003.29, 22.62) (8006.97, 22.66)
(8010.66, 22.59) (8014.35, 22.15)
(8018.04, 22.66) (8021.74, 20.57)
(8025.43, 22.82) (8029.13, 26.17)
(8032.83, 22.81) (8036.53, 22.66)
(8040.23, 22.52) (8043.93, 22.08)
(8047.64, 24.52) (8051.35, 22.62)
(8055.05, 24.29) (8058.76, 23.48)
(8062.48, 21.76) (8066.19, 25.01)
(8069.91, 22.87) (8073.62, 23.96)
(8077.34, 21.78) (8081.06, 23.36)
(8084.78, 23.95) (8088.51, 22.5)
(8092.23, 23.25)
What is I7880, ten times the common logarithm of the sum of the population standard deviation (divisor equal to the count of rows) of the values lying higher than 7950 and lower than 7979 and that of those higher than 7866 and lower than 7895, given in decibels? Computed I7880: 3.7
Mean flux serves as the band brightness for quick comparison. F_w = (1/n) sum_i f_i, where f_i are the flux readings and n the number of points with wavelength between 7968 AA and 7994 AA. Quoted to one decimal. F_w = 22.6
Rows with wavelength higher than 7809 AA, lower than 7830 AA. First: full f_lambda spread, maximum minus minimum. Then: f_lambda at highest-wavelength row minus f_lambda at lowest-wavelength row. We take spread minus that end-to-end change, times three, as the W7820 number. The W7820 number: 6.3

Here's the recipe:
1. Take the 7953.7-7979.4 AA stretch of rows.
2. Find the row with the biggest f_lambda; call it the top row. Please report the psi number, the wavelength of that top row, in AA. 7962.85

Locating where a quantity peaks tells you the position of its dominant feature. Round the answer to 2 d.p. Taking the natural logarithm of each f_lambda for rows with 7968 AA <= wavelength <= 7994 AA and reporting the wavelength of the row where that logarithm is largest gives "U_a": 7981.20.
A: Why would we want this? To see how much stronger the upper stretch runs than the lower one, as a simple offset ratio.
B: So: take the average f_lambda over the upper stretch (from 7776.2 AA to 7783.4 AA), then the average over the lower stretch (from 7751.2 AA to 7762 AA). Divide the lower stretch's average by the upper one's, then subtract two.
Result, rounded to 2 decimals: -0.94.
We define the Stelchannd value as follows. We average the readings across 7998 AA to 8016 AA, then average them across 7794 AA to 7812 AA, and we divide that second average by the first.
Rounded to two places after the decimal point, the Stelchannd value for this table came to 1.07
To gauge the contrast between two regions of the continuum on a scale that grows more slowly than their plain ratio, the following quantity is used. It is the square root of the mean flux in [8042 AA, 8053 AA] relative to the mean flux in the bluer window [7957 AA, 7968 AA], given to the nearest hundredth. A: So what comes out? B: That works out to 1.02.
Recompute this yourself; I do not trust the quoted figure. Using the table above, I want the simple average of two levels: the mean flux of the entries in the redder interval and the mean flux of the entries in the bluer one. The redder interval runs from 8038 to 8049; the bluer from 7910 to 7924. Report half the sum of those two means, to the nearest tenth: 22.7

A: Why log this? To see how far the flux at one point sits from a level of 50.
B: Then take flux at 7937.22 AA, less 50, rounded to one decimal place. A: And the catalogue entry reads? -27.7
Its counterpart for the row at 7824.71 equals -28.2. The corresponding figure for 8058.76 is -26.5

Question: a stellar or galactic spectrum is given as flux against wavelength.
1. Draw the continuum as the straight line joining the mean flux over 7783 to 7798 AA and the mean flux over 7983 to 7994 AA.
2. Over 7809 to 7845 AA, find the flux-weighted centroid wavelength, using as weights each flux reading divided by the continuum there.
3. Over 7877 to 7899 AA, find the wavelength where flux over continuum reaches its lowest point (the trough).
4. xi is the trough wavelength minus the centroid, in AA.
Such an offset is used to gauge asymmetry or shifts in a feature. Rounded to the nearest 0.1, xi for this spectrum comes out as 56.0 AA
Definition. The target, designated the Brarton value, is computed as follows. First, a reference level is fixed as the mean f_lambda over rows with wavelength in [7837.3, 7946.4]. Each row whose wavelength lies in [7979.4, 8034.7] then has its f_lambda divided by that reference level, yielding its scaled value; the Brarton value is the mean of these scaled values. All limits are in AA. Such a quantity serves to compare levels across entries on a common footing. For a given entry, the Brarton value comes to 0.99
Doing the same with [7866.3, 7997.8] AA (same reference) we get 1.00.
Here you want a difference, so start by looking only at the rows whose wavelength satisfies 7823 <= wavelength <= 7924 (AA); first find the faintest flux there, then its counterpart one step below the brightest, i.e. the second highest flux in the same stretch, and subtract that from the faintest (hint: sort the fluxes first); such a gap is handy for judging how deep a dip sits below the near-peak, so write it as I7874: -7.5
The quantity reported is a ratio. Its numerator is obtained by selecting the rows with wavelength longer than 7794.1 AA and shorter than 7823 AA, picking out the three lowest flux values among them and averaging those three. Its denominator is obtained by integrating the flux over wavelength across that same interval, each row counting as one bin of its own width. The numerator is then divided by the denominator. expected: 0.034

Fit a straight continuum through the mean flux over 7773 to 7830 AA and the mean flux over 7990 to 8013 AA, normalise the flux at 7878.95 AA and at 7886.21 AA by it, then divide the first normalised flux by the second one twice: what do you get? 1.14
